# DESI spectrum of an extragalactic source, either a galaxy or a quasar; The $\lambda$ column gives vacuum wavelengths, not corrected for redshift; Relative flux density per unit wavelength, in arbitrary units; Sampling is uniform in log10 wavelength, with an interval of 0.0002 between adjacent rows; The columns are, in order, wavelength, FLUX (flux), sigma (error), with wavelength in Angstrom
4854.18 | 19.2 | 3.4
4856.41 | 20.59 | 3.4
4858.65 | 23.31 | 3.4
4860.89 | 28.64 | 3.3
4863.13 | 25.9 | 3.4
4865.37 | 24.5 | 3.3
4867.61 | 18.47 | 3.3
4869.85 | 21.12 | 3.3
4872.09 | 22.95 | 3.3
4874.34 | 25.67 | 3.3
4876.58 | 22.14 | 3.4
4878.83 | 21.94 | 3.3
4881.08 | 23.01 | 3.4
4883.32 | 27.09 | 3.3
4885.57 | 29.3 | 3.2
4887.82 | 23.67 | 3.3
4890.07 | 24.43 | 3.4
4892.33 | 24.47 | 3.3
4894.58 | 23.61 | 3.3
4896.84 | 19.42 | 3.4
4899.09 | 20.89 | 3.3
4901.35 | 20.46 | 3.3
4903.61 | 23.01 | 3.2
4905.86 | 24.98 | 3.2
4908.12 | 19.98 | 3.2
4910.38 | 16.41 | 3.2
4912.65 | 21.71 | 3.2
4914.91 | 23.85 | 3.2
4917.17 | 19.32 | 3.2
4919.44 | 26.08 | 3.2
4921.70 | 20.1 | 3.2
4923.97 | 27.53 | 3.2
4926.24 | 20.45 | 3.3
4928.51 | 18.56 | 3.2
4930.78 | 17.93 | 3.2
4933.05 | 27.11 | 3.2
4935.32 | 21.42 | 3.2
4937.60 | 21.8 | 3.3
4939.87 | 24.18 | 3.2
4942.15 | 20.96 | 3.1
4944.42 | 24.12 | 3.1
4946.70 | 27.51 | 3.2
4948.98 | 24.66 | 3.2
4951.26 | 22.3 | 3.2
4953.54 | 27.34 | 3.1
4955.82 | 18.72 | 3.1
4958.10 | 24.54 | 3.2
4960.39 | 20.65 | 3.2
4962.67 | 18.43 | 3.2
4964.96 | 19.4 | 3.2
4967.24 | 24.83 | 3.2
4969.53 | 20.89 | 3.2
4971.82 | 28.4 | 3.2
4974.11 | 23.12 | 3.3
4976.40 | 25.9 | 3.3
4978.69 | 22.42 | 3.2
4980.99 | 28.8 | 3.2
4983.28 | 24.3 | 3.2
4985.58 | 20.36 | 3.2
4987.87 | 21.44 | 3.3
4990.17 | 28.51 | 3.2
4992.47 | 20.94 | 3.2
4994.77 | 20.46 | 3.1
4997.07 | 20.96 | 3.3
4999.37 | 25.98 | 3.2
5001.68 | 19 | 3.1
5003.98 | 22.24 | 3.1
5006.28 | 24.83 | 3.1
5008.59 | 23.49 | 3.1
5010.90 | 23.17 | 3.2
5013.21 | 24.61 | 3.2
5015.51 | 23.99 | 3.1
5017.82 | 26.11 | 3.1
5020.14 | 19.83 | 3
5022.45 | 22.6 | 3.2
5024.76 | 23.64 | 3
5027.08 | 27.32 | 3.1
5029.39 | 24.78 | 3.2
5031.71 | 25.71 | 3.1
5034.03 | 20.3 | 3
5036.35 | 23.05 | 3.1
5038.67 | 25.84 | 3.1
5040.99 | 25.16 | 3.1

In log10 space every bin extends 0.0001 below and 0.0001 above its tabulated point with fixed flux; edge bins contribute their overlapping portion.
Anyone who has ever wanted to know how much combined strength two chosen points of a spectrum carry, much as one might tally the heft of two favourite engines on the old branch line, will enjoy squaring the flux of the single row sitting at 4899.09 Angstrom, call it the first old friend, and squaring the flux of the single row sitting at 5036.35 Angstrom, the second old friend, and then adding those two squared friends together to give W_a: 968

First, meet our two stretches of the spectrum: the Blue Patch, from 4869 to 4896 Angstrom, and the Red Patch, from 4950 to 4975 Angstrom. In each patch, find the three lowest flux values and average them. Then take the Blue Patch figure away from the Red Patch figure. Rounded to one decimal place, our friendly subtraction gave -2.9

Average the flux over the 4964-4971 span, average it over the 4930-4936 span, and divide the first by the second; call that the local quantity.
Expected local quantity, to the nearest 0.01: 0.98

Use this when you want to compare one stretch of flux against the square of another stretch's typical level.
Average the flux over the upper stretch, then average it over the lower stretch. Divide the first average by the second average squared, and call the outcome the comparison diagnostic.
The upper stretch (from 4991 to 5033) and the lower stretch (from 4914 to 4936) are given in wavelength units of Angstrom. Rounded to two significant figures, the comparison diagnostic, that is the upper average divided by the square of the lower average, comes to 0.047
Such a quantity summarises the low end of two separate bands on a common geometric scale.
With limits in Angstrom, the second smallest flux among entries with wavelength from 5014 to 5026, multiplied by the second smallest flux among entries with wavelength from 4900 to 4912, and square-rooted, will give 21.2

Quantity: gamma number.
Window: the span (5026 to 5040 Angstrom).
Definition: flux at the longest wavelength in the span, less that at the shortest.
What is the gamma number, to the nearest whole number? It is -1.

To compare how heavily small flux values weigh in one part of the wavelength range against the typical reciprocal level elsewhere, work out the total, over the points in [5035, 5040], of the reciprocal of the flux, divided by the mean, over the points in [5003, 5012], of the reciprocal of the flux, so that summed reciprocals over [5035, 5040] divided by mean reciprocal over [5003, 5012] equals 1.9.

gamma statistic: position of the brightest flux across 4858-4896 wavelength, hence 4885.57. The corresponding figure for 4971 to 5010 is 4980.99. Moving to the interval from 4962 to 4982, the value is 4980.99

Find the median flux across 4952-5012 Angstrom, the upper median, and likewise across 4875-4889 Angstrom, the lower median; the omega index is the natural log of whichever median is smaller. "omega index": 3.13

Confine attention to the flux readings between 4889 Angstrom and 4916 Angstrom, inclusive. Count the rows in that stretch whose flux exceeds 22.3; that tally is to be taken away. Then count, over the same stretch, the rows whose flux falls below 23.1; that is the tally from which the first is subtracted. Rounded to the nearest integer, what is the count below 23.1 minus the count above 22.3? 1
